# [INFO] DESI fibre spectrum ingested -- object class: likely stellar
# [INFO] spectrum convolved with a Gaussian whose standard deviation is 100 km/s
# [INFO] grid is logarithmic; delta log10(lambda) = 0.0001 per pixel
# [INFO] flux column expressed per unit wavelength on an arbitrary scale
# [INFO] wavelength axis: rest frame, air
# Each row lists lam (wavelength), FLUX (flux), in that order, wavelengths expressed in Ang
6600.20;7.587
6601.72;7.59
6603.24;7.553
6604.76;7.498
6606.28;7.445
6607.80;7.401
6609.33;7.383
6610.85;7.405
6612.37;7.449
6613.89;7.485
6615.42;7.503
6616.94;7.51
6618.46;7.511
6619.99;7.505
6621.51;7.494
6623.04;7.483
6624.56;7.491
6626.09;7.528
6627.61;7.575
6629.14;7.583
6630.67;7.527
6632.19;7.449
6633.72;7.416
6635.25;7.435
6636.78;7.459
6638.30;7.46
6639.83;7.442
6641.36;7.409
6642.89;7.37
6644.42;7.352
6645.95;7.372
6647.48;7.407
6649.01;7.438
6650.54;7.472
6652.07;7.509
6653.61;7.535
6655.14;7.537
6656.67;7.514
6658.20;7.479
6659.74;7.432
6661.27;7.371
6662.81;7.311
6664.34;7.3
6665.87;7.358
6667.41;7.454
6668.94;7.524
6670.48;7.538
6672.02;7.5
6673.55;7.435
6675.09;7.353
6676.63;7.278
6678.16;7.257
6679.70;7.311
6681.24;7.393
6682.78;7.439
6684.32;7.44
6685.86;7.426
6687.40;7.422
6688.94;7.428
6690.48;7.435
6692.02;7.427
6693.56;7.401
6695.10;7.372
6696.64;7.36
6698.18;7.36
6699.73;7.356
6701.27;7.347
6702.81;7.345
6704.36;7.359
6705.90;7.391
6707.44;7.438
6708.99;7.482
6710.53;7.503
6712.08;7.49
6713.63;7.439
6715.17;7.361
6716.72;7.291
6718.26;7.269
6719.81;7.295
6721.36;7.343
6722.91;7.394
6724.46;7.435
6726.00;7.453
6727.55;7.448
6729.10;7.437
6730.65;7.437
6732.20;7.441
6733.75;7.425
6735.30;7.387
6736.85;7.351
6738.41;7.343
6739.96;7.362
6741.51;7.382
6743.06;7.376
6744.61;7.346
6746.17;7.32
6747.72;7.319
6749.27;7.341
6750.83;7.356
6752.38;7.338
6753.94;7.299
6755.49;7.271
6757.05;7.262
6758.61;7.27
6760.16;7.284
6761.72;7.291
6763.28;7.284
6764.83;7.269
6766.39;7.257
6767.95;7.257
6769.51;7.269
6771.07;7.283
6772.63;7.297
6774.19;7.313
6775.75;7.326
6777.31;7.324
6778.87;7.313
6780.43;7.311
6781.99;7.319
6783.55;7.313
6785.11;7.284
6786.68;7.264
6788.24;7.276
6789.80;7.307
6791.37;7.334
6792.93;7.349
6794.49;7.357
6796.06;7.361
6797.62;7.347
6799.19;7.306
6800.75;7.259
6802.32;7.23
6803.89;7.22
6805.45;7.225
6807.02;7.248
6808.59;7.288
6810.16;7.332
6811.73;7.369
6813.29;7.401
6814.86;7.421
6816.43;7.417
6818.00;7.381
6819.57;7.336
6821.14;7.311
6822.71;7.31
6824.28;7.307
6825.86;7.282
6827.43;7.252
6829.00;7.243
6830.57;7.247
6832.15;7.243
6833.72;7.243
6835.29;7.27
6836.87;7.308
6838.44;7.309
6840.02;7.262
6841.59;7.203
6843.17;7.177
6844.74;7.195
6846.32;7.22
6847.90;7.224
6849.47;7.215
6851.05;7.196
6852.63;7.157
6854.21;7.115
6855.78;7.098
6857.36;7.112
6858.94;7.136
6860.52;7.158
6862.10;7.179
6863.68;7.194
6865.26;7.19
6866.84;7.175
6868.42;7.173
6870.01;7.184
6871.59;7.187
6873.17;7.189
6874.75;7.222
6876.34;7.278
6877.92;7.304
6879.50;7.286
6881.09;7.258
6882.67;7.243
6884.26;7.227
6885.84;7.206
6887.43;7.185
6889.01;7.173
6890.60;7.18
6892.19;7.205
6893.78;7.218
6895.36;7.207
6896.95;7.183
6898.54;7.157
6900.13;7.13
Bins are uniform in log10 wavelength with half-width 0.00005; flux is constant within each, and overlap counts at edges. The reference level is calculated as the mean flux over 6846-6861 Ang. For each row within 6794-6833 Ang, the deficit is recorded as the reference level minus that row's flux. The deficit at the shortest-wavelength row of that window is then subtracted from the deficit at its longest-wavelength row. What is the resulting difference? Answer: 0.11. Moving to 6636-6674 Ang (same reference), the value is 0.02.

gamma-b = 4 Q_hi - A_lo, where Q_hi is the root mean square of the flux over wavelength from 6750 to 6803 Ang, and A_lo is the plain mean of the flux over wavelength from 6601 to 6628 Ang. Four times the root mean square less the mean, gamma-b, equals 21.7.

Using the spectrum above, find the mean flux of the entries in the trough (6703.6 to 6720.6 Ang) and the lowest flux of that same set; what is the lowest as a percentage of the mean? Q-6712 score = 98.3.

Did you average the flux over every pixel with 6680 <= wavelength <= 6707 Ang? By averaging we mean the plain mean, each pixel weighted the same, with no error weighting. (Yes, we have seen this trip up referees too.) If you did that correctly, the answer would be 7.39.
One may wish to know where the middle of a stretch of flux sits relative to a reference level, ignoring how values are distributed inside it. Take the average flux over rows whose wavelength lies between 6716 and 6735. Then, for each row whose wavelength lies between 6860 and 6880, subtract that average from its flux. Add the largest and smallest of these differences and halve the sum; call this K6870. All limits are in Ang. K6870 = -0.16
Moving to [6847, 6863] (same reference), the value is -0.23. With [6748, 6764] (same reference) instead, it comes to -0.08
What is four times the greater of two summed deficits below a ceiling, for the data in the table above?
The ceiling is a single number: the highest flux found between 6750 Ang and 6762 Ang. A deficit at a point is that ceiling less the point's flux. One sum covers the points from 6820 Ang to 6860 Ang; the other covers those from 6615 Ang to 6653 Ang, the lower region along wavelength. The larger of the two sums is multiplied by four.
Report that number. 13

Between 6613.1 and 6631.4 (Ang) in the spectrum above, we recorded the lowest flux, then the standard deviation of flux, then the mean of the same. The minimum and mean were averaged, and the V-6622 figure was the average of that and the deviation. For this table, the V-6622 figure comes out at 3.77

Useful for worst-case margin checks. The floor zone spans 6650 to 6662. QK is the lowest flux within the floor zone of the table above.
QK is 7.371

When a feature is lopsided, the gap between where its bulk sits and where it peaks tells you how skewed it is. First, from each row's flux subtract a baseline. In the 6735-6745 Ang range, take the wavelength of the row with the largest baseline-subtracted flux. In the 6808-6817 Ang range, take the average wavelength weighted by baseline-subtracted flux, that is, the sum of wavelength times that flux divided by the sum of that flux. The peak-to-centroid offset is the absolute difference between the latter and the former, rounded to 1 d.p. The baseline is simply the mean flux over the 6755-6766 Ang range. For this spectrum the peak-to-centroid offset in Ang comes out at 78.5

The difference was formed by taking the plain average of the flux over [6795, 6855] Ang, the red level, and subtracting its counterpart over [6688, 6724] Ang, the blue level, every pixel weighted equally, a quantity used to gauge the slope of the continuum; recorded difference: -0.11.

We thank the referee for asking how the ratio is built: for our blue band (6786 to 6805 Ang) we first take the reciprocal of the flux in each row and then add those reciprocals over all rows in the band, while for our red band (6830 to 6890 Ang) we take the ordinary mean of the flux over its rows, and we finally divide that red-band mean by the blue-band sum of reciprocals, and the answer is 4.4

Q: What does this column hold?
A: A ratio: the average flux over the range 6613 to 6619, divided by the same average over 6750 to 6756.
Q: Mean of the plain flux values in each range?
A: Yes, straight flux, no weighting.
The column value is 1.03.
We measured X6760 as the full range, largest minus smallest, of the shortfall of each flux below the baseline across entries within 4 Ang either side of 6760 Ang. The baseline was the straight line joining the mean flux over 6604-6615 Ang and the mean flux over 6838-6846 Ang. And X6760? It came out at 0.03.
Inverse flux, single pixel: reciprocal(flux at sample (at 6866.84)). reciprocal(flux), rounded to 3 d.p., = 0.139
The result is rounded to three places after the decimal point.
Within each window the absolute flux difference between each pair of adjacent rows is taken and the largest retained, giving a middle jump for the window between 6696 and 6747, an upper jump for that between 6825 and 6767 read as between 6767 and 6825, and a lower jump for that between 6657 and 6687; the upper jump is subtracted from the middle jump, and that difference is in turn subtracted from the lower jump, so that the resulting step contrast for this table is 0.065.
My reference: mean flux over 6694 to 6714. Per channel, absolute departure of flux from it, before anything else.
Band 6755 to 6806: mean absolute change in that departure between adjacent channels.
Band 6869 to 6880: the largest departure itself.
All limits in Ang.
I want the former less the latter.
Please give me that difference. -0.20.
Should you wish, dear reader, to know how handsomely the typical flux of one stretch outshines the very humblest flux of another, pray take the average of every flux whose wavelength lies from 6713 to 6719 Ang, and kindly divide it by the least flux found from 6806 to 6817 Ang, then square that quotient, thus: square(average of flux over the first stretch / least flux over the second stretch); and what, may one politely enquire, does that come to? 1.03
